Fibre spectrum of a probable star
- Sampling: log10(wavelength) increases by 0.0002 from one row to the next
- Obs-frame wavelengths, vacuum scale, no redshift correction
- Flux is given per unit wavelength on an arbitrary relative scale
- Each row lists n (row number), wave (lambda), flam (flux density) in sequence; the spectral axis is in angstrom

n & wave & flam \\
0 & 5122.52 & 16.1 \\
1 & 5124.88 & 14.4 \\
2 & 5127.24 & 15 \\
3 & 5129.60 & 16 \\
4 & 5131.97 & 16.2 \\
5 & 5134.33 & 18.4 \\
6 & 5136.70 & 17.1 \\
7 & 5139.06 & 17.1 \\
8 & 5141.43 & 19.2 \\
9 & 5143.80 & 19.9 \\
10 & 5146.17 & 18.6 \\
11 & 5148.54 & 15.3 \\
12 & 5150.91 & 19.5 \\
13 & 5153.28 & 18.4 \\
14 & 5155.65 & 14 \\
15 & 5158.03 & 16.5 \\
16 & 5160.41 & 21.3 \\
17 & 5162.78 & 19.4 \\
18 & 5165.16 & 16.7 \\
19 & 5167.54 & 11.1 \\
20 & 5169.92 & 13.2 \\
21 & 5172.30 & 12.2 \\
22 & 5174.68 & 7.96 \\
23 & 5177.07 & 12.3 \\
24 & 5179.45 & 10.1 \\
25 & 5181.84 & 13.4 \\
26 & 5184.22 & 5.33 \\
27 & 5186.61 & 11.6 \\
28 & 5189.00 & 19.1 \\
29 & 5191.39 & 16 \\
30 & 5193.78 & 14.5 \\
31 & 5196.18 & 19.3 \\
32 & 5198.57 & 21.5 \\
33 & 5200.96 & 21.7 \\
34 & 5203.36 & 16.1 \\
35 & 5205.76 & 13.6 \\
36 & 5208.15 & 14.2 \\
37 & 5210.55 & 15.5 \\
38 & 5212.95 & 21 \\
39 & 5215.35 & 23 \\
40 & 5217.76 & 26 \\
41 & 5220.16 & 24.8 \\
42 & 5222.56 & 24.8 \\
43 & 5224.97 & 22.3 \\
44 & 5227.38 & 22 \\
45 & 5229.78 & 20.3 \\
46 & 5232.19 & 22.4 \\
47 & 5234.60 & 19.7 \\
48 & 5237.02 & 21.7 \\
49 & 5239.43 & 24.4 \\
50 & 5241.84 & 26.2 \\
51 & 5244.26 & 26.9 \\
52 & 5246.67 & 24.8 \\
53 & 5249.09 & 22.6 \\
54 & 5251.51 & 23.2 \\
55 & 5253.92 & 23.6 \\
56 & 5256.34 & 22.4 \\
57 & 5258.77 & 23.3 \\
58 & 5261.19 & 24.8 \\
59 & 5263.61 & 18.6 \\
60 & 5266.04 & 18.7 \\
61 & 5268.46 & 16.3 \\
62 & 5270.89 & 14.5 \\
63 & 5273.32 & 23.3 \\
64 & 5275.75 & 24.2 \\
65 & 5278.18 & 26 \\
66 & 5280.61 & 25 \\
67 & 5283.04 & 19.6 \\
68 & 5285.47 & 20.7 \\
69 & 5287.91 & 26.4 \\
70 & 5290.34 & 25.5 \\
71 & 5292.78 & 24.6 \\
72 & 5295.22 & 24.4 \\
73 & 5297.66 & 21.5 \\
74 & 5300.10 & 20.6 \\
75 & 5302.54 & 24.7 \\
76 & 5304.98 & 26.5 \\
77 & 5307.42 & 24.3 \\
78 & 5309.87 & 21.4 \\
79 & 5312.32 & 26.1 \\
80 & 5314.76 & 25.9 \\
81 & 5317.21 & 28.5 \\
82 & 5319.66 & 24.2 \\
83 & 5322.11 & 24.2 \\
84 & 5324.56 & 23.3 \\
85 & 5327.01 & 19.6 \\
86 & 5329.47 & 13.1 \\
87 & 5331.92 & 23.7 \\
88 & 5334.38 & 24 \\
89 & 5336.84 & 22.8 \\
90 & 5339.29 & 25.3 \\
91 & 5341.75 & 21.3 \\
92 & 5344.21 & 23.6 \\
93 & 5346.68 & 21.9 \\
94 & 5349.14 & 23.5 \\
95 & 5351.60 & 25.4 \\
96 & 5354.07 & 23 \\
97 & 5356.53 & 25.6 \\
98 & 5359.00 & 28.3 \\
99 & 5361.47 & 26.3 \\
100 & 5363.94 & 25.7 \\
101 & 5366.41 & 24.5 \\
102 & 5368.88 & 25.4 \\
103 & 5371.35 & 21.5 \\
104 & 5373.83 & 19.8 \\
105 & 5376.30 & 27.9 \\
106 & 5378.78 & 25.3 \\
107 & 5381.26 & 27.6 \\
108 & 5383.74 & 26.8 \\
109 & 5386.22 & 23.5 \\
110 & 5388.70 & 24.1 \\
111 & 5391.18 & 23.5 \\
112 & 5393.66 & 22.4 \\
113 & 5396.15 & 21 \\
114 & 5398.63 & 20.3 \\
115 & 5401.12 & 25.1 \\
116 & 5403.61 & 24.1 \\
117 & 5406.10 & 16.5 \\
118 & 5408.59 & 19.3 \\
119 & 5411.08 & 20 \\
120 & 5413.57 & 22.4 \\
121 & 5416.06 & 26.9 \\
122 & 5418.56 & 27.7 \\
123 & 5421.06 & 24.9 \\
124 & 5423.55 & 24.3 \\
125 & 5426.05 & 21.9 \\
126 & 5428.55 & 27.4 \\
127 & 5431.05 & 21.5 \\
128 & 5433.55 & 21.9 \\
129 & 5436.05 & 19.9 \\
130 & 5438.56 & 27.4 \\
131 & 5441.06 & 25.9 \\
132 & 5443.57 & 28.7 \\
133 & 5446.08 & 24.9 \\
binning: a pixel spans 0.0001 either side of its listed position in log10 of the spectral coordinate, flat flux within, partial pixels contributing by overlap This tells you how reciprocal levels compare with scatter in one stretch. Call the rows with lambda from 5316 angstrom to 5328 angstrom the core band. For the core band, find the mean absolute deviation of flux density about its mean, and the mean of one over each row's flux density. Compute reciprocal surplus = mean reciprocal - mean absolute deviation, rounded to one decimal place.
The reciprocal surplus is -2.0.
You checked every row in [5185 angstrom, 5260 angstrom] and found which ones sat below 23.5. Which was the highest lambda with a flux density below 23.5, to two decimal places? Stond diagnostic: 5258.77 angstrom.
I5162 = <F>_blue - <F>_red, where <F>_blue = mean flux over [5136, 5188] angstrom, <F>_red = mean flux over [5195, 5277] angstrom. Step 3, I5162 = -6.4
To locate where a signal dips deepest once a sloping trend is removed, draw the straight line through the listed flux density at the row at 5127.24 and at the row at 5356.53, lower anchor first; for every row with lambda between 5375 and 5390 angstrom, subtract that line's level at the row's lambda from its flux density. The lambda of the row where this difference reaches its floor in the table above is 5386.22 angstrom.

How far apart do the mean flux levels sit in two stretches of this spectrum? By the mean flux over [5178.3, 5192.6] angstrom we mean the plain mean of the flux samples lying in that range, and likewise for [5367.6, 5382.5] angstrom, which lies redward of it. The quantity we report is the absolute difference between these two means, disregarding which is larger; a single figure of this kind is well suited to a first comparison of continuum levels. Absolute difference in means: 12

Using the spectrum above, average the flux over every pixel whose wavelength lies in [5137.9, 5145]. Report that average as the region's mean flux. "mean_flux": 19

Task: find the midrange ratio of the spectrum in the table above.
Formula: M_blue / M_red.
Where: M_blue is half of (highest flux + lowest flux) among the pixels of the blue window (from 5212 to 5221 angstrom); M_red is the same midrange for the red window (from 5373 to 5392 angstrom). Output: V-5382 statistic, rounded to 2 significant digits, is 0.99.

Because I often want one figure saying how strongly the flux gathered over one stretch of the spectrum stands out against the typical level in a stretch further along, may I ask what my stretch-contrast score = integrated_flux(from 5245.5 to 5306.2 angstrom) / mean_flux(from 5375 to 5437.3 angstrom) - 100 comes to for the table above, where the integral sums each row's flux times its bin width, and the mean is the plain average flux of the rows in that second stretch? -41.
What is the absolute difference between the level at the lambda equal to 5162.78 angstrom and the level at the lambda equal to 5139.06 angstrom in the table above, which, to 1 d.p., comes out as 2.3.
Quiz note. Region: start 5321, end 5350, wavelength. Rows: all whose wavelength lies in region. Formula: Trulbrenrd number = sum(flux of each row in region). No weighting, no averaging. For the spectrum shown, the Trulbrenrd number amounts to 266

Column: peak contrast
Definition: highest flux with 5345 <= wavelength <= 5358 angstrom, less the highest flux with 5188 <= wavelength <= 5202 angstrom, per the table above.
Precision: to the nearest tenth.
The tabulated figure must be 3.9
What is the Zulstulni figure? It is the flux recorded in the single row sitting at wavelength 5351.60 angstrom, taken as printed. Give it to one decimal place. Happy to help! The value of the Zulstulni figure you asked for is 25.4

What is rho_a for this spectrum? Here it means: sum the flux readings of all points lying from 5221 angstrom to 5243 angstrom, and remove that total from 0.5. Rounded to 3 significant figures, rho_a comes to -203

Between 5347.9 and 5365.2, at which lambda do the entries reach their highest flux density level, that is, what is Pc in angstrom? 5359.00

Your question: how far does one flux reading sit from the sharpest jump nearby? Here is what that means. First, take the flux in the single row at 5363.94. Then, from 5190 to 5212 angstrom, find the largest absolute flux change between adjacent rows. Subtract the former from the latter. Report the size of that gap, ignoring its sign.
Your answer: 20.1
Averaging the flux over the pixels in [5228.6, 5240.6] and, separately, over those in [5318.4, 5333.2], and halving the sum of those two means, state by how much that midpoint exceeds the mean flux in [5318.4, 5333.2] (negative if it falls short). 0.2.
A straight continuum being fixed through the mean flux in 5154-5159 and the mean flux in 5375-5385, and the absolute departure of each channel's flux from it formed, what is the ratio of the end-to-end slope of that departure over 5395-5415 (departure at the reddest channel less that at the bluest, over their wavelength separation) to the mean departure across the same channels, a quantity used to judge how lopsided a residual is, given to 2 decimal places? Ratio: 0.00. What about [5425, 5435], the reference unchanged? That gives 0.01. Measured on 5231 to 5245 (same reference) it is 0.08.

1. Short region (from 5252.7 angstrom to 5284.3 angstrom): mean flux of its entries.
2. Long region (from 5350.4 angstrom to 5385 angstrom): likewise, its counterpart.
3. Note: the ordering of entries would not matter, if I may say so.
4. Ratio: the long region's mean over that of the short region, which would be 1.2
